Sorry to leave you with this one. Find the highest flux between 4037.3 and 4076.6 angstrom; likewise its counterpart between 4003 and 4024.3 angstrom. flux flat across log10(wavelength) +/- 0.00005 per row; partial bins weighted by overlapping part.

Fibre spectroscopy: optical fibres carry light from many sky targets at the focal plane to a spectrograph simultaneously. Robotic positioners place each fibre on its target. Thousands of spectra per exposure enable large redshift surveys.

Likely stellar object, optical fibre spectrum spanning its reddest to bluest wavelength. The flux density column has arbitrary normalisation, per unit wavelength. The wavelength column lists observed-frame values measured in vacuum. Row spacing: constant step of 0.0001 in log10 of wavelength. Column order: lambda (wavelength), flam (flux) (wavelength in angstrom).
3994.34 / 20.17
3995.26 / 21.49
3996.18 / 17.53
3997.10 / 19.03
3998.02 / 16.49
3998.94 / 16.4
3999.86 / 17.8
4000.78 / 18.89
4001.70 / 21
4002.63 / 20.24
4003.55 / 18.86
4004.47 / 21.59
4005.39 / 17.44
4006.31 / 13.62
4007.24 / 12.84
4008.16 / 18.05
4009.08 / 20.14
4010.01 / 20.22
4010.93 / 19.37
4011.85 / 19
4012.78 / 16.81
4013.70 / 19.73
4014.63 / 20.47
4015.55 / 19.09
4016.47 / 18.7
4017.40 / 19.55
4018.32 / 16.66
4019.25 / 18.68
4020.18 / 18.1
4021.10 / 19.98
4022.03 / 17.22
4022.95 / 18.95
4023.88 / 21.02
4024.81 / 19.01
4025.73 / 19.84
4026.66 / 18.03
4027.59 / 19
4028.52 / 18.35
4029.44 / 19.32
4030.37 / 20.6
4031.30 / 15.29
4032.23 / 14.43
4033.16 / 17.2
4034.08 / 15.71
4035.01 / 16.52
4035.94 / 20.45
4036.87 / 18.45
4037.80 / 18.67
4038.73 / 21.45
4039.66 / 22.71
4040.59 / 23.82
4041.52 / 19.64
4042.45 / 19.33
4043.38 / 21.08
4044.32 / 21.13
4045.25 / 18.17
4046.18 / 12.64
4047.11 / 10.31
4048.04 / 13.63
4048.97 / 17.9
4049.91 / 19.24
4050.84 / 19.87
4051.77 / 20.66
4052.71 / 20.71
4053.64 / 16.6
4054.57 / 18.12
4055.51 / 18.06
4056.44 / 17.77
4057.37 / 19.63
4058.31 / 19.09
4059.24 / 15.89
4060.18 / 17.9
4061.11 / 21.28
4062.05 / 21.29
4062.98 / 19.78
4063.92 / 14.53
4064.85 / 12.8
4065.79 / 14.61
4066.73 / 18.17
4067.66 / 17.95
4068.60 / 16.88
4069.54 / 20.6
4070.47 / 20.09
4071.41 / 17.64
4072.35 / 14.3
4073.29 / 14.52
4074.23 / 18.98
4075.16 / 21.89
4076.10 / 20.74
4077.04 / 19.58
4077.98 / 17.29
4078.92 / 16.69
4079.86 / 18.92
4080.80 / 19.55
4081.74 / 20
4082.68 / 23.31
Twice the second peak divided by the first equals 1.81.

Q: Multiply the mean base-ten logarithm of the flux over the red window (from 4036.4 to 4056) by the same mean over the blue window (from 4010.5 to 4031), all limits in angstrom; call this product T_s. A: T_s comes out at 1.61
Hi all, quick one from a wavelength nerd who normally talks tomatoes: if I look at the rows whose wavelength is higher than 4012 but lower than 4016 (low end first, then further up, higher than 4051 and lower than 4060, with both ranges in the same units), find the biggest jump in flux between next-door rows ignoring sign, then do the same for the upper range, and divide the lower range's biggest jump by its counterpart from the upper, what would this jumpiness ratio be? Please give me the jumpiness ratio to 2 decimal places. 0.71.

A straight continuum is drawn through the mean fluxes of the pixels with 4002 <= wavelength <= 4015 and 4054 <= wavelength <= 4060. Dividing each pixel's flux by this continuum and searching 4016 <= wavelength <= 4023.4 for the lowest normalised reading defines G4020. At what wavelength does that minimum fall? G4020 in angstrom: 4018.32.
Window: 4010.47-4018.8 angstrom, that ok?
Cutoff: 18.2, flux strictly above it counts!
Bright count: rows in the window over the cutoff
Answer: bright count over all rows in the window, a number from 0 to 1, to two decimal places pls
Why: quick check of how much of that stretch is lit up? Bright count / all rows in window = 0.78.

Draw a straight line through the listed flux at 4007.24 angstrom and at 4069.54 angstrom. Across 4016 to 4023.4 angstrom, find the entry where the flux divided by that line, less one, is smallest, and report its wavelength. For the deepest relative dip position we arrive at 4018.32 angstrom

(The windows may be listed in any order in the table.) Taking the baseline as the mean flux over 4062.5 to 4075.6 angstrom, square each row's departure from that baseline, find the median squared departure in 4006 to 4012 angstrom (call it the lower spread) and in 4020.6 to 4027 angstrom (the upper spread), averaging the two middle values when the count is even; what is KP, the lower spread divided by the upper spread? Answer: 2.8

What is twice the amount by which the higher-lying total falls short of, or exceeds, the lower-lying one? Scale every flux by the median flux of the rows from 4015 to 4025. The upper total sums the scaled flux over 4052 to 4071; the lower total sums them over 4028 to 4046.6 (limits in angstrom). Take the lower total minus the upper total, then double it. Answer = 1.4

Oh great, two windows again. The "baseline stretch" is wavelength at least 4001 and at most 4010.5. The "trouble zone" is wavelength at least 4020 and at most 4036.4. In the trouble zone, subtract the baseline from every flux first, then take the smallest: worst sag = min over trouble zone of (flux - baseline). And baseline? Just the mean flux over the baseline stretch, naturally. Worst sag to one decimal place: -4.0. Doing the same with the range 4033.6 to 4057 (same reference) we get -8.1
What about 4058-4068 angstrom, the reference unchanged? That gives -5.6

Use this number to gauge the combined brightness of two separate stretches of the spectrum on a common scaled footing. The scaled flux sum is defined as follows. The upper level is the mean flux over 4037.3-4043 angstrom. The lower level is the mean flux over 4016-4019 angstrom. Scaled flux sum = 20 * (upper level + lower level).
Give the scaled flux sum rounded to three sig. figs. 785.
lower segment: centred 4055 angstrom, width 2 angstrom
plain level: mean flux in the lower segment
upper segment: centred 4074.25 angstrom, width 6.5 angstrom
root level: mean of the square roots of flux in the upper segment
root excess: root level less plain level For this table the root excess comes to -13.8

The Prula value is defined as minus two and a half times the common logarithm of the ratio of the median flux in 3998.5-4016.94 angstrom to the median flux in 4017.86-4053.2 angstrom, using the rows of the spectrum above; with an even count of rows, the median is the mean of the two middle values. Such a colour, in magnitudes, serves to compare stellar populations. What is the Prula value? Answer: 0.00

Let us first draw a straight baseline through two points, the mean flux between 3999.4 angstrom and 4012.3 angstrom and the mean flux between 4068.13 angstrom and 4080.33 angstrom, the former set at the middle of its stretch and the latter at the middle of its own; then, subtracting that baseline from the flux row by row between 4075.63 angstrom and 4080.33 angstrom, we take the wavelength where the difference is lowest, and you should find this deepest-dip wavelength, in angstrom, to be 4078.92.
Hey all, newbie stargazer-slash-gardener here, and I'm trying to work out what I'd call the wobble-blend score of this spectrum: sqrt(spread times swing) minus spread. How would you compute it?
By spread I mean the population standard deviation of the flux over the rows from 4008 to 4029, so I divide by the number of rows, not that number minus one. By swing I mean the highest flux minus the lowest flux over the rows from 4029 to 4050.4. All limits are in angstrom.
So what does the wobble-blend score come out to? 2.76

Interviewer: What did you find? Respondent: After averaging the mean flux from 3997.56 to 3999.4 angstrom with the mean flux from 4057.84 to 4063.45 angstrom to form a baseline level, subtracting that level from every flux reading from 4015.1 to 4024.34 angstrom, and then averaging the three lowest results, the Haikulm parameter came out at -0.5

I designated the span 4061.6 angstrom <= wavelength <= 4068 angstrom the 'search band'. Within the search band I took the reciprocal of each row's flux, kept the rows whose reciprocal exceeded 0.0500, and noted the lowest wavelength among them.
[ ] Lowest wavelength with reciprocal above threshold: 4062.98 angstrom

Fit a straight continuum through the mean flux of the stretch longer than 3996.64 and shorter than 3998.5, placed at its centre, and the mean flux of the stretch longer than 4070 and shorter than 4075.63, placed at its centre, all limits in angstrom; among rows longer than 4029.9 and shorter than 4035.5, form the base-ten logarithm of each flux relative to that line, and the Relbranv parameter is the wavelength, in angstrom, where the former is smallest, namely 4032.23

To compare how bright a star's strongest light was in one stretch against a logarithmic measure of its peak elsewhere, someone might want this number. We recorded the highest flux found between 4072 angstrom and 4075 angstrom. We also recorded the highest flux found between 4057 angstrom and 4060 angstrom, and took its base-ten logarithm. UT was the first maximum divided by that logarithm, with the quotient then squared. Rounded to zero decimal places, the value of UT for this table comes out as 216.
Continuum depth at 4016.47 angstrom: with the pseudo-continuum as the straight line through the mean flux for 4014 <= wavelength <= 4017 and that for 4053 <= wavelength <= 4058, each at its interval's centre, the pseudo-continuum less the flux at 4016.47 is 0.7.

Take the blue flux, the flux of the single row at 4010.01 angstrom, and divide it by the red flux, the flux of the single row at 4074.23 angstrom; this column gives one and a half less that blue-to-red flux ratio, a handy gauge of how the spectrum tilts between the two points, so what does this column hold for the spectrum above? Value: 0.43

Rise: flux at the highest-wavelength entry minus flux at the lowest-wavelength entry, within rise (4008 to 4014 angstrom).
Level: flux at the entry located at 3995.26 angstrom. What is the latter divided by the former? 13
